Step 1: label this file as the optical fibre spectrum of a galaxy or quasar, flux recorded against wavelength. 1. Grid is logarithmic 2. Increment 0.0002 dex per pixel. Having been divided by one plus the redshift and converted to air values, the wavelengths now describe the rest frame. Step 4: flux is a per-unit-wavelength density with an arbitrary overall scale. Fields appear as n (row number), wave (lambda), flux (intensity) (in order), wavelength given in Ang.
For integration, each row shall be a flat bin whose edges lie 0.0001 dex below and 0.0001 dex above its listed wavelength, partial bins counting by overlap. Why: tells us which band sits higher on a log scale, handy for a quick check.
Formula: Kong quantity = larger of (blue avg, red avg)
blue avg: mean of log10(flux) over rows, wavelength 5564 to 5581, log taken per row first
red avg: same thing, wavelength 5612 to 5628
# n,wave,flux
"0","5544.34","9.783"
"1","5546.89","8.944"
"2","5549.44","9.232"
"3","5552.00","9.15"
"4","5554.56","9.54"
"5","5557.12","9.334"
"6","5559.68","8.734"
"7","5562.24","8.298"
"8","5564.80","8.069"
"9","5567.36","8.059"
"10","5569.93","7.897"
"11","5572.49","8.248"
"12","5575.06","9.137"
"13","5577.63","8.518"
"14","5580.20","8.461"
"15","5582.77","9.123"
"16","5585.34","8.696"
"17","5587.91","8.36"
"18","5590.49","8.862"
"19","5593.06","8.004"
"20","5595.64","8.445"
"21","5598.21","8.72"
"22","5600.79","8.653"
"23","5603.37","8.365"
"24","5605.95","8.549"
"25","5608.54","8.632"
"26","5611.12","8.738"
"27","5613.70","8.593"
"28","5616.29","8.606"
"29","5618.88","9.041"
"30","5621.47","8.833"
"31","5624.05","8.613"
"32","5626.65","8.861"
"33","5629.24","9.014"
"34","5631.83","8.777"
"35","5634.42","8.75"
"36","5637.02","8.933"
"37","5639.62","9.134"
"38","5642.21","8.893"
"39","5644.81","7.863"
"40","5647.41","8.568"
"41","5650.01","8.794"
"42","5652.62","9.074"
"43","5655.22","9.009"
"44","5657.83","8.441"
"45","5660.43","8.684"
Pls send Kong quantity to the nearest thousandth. 0.942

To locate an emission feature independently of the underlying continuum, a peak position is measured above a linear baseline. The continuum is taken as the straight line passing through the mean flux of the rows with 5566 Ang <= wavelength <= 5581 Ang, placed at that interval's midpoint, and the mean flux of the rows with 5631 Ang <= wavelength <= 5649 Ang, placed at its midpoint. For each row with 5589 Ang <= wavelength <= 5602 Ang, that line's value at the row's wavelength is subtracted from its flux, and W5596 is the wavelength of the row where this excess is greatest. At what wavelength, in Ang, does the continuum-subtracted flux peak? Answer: 5590.49 Ang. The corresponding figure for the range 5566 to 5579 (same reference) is 5575.06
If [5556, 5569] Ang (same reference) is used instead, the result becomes 5557.12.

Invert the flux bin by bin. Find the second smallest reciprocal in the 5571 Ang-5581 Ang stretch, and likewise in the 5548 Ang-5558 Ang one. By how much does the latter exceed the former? -0.0103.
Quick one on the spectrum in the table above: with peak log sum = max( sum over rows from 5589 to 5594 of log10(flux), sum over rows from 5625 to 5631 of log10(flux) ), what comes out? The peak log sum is 1.902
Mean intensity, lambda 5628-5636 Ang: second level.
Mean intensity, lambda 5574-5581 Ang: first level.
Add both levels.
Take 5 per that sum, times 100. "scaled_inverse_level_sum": 28.5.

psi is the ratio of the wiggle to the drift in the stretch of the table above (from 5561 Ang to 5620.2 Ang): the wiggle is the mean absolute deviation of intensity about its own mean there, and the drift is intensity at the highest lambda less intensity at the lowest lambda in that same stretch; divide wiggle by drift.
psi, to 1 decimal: 0.4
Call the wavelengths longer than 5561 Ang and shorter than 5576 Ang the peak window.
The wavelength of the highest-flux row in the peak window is 5575.06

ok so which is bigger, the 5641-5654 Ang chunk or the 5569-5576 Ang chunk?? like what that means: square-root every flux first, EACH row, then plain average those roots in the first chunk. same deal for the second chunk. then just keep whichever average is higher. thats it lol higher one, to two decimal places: 2.94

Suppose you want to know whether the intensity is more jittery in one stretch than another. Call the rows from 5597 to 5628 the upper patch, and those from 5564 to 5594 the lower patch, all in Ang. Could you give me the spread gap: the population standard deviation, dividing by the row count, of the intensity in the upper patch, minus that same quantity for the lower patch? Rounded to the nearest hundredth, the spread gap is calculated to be -0.24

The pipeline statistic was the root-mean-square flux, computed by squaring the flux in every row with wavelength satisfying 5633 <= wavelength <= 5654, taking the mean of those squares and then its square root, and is 8.76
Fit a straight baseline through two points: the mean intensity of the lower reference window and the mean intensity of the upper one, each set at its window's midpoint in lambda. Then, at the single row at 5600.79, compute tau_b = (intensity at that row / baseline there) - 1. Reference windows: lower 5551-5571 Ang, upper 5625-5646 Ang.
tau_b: -0.007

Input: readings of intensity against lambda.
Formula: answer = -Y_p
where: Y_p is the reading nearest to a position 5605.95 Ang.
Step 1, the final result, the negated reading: -8.55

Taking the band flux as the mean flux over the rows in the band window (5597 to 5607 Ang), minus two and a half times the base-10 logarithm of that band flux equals -2.33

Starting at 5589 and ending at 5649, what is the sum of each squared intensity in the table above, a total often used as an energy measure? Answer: 1732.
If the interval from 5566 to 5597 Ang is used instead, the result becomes 866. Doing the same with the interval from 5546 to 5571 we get 765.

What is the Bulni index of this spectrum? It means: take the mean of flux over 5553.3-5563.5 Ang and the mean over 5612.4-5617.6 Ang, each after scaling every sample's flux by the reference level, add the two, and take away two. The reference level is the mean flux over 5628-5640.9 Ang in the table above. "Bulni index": -0.030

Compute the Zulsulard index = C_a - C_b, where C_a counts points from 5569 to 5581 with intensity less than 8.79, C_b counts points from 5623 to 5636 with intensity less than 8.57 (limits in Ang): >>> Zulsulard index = 4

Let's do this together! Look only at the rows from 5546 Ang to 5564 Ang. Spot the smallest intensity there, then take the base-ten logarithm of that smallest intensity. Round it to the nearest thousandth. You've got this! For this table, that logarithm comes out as 0.919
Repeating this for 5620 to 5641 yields 0.935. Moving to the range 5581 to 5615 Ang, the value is 0.903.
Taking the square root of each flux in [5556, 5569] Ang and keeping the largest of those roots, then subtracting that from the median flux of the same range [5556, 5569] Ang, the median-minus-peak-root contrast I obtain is 5.24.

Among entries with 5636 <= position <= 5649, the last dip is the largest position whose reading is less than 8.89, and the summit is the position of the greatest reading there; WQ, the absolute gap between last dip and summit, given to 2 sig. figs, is 7.8 Ang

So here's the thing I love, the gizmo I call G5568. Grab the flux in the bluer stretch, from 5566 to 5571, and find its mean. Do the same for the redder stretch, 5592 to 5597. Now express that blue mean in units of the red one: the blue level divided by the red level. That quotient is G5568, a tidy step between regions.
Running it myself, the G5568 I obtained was 0.97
